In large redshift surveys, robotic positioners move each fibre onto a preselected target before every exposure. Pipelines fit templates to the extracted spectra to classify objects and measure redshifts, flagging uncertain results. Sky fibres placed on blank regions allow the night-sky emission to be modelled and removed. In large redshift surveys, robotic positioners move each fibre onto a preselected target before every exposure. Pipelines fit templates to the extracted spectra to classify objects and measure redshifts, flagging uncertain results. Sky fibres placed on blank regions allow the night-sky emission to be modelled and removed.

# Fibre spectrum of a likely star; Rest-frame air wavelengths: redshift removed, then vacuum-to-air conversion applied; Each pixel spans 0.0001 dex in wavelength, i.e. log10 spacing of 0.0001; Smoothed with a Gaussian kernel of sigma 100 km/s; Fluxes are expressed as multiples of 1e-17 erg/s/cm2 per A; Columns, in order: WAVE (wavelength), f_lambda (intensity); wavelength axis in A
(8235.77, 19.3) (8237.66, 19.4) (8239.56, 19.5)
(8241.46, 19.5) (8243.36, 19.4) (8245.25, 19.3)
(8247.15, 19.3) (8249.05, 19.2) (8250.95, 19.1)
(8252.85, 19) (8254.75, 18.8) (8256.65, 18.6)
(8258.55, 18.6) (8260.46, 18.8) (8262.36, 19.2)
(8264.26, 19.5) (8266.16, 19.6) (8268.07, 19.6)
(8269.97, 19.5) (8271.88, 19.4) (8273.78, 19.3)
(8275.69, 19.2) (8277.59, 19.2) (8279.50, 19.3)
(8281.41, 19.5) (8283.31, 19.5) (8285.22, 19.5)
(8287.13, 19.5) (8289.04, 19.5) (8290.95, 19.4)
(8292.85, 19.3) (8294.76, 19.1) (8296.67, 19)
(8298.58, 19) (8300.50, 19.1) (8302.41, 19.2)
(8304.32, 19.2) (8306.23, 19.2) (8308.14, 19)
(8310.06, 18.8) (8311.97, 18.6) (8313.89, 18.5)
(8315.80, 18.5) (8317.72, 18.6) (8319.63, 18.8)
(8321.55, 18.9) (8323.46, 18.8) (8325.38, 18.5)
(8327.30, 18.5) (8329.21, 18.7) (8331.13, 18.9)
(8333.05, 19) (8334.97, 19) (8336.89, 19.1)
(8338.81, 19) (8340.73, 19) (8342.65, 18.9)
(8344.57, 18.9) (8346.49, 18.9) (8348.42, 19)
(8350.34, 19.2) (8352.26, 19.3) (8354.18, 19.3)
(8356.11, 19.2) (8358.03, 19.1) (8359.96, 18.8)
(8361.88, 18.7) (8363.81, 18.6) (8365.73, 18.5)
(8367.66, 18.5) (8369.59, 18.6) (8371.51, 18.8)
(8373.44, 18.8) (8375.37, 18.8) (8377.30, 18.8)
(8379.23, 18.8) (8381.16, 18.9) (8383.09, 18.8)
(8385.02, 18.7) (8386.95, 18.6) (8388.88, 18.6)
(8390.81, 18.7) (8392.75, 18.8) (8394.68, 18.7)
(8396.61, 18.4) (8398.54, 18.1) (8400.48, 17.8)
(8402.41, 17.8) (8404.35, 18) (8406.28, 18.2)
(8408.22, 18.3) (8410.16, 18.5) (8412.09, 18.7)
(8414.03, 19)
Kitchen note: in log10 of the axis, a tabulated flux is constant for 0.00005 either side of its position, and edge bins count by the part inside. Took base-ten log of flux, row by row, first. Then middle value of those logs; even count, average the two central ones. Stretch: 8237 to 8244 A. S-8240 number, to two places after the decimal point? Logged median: 1.29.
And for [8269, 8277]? 1.29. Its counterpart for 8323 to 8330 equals 1.27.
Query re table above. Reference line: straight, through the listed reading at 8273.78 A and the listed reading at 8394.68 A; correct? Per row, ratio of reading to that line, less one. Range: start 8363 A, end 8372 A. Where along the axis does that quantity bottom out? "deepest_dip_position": 8365.73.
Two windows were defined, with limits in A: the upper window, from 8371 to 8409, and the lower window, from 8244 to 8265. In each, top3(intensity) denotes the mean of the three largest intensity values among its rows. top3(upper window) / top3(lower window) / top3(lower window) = 0.0502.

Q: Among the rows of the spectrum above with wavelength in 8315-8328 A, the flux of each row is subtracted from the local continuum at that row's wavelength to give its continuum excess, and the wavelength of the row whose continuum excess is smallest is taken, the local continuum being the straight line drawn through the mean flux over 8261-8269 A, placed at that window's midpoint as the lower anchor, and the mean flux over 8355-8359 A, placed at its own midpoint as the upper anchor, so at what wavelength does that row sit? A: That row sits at 8321.55 A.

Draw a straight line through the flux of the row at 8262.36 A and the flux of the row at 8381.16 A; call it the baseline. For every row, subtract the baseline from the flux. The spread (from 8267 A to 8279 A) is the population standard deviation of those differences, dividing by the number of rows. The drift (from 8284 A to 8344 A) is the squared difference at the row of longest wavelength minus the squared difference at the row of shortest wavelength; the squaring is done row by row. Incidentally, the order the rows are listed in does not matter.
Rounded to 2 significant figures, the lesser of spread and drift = -0.12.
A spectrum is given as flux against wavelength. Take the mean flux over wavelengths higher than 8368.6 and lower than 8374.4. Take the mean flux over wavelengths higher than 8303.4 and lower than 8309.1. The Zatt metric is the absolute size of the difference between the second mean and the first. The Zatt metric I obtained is 0.40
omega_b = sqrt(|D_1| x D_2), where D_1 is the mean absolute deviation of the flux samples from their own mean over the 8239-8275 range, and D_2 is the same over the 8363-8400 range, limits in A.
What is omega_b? 0.193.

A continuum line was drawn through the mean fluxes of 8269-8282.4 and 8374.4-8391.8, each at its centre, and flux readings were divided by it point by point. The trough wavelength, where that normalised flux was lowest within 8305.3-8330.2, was 8313.89 A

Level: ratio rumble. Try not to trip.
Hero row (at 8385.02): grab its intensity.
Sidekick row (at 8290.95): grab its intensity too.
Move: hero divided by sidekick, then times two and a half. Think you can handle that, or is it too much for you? 2.41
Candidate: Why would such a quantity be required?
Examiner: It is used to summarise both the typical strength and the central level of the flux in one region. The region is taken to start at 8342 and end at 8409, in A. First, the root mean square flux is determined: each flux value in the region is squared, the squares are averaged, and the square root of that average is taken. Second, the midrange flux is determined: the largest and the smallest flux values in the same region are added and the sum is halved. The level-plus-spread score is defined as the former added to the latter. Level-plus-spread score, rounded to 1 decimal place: 37.2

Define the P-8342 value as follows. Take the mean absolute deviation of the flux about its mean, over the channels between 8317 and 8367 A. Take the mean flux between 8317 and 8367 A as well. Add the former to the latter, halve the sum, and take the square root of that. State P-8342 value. 3.09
